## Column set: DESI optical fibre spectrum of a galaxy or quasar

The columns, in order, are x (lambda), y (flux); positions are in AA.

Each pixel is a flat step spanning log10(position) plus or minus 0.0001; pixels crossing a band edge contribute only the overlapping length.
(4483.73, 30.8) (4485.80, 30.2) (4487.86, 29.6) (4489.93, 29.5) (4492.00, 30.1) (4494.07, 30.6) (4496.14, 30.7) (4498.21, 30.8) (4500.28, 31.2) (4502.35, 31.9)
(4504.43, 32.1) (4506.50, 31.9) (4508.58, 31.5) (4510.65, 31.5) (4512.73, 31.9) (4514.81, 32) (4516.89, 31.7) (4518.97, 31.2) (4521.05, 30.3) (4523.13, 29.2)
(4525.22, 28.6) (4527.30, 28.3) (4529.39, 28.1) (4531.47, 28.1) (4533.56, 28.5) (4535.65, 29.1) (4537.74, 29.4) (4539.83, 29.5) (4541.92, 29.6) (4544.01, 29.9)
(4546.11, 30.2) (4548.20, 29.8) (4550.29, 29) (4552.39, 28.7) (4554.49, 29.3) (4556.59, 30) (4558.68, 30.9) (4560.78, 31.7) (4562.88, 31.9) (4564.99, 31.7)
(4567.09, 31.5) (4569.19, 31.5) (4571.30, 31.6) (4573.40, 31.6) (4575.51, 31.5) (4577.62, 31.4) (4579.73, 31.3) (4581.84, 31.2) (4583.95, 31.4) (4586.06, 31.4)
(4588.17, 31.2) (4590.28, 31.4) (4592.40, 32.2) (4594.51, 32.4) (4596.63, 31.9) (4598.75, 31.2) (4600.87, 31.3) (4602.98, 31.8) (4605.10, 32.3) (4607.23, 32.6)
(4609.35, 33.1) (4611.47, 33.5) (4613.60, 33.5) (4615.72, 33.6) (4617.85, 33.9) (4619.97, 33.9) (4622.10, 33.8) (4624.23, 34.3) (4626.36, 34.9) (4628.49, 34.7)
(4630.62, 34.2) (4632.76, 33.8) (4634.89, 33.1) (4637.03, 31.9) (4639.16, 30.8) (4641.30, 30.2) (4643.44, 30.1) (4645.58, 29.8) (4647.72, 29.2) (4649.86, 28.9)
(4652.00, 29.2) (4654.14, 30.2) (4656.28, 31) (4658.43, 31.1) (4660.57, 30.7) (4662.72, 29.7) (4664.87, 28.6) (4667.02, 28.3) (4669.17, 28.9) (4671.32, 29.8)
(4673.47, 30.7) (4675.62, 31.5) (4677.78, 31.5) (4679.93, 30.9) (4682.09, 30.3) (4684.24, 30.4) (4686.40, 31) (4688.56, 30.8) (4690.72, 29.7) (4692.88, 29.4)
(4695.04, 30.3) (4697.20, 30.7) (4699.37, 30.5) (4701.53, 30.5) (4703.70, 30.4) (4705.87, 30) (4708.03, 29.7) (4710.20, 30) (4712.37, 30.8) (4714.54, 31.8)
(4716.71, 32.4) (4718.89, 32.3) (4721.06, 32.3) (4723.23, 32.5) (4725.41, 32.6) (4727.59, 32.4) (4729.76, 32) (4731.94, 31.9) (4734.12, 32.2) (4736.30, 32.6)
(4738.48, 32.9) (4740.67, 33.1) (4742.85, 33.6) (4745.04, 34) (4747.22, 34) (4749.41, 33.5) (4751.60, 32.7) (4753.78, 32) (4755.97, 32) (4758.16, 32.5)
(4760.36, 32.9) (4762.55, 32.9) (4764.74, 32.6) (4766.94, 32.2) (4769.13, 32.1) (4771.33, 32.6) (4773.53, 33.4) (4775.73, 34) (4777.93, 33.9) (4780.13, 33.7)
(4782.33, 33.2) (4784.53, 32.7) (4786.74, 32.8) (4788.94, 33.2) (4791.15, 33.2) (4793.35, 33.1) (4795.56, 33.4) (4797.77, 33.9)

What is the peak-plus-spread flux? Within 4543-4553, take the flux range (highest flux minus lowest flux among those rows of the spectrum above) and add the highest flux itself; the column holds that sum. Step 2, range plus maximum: 31.7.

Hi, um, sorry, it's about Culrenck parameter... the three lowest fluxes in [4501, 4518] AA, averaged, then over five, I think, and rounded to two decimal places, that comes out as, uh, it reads 6.31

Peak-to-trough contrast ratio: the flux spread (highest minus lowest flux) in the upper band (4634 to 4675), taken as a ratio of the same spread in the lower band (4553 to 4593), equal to 1.7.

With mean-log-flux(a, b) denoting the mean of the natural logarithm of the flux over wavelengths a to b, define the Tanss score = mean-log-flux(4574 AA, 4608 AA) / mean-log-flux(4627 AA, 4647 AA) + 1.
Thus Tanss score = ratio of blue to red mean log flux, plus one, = 2.00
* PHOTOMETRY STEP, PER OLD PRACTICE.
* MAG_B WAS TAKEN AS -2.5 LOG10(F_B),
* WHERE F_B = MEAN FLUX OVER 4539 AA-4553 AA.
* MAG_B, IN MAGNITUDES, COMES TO -3.68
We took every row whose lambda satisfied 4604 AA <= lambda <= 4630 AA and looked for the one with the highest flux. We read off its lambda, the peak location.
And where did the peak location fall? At 4626.36 AA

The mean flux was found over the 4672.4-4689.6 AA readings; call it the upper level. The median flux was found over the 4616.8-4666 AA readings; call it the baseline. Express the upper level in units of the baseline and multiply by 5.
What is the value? 4.98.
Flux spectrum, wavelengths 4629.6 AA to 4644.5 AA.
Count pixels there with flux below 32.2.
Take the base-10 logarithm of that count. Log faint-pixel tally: 0.60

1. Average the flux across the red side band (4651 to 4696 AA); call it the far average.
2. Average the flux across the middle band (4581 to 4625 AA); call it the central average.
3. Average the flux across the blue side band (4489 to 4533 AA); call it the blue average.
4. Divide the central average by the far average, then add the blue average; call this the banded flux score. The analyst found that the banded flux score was 31.6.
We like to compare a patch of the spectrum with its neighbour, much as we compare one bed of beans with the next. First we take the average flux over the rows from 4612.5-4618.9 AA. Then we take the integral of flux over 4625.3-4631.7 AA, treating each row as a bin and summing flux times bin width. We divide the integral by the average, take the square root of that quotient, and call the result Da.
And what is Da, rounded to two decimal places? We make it 2.56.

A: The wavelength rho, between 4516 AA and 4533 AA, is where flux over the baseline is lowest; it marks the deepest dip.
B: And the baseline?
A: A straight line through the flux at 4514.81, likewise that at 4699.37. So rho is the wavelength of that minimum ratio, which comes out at 4529.39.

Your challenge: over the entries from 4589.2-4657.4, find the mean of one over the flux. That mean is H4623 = 0.0312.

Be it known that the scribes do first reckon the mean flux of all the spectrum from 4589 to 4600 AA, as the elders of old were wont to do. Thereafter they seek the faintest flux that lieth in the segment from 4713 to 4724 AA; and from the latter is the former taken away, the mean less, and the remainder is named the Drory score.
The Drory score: 0.0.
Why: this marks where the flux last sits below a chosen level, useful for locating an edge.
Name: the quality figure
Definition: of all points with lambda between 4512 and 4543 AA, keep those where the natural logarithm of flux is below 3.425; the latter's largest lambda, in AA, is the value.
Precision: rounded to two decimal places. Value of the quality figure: 4541.92 AA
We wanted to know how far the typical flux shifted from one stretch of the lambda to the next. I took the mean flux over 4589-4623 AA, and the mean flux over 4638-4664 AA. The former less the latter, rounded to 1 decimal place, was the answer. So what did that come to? 2.6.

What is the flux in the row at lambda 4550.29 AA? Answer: 29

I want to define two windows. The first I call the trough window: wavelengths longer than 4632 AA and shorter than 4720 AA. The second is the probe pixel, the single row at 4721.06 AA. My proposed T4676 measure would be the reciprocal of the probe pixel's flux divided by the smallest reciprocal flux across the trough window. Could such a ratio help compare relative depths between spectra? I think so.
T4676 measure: 1.05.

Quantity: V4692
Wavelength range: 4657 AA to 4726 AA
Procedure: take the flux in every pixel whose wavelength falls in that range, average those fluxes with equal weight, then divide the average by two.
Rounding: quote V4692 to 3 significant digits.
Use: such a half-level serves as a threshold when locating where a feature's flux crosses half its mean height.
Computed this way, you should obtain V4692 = 15.3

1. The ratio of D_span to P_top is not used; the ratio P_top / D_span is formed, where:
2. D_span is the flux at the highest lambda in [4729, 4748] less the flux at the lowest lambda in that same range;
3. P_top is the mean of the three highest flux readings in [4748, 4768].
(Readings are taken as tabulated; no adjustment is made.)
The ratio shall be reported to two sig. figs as 17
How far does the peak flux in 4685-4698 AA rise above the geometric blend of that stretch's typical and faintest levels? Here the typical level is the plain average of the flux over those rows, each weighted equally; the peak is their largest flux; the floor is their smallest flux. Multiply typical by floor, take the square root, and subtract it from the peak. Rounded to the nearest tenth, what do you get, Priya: 1.1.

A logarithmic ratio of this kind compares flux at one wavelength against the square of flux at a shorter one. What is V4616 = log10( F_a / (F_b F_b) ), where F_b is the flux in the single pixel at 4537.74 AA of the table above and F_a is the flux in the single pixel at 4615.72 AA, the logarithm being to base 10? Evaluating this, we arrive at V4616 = -1.41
